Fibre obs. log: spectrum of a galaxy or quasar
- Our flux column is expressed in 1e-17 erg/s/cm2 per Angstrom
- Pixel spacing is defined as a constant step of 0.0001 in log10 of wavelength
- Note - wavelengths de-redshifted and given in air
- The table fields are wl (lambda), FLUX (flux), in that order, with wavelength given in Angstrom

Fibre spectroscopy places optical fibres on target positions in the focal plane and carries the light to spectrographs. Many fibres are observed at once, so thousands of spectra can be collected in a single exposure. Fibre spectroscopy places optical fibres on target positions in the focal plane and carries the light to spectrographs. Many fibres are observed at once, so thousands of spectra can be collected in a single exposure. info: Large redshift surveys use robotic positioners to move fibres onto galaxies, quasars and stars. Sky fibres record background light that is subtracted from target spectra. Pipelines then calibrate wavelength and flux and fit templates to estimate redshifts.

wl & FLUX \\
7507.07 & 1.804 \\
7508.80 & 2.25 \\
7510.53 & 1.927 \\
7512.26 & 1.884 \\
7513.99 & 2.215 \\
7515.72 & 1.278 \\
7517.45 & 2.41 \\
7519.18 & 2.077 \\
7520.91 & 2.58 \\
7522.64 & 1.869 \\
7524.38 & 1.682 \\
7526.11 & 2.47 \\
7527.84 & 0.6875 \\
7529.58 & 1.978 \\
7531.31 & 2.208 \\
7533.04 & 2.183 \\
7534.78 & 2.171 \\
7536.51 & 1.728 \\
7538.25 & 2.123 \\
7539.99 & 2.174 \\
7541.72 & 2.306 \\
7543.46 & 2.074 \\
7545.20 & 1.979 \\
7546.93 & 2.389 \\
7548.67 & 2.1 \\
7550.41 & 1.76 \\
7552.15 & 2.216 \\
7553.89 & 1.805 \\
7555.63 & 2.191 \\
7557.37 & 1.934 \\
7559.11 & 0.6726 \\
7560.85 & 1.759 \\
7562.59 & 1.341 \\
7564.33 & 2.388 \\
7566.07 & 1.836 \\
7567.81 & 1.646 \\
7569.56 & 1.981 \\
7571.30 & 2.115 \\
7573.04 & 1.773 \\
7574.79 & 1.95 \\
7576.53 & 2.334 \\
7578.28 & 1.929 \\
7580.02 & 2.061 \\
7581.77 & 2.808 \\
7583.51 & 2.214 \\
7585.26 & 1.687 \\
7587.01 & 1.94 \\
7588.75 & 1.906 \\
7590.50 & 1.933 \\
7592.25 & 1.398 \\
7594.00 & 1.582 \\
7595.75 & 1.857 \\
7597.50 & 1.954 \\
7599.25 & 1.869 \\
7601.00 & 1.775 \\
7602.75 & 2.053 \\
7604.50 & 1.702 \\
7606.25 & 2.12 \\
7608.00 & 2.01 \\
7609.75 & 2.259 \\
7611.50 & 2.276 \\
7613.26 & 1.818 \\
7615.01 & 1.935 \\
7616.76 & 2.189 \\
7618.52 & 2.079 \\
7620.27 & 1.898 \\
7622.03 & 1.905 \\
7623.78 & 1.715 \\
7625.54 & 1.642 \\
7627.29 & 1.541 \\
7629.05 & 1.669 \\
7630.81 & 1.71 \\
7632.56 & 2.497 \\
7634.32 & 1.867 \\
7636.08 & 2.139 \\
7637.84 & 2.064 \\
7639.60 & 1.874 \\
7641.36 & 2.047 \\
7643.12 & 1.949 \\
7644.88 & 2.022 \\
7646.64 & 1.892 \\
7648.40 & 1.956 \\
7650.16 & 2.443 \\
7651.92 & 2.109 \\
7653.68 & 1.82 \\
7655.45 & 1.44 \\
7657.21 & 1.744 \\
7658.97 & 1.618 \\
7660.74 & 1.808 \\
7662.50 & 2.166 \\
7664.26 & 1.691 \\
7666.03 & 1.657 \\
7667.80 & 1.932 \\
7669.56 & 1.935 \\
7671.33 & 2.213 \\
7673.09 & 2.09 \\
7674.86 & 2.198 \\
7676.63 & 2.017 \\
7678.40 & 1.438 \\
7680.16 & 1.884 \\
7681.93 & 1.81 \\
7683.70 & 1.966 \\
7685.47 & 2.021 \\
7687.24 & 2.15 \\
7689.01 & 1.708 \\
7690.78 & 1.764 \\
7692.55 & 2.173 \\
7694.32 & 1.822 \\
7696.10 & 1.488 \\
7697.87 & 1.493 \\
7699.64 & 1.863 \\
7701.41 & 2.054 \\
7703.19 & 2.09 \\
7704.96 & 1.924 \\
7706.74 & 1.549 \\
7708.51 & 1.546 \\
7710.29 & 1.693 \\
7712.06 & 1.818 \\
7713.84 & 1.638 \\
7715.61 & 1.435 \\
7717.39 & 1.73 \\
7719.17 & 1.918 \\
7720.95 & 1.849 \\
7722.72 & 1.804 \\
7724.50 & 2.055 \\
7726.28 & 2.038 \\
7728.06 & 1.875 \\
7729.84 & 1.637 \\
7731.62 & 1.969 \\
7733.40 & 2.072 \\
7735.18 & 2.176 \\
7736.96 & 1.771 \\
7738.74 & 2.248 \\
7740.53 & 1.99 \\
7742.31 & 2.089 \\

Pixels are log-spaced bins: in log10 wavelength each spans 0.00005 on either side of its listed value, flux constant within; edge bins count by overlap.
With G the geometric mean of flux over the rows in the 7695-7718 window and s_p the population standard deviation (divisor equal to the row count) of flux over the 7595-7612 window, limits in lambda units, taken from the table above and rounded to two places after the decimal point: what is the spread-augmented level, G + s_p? 1.89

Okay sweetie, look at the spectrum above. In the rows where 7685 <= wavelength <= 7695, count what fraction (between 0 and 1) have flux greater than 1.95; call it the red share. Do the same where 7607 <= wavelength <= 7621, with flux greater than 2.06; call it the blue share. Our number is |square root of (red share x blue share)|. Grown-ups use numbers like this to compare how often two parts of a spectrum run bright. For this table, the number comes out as 0.50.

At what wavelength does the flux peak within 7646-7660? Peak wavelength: 7650.16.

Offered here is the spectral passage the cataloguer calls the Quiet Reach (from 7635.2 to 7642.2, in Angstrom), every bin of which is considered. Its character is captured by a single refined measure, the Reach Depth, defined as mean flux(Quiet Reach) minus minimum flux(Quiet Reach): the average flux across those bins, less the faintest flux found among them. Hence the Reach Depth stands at 0.16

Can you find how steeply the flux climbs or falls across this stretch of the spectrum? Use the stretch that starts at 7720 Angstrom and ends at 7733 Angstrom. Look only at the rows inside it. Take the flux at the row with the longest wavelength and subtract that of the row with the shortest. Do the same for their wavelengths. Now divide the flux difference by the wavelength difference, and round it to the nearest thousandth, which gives 0.011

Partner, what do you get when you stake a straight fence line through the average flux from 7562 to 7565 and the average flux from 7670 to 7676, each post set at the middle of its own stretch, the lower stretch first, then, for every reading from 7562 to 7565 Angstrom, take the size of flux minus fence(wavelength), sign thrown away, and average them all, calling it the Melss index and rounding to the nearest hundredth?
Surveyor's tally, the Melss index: 0.52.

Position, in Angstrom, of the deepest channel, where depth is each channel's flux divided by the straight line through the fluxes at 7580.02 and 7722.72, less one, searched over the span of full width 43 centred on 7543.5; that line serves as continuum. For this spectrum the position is 7527.84 Angstrom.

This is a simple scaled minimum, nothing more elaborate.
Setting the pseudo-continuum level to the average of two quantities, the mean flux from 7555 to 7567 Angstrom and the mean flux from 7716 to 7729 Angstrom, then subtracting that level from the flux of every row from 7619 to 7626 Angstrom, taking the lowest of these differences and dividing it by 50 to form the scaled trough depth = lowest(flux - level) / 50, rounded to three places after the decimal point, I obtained -0.003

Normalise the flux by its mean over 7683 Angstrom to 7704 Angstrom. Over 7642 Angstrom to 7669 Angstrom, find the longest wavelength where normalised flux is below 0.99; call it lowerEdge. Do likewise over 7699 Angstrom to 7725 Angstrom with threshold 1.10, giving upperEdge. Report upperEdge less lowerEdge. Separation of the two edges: 58.5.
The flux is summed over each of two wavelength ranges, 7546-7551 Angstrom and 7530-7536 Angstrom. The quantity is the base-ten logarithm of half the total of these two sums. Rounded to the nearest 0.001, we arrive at 0.807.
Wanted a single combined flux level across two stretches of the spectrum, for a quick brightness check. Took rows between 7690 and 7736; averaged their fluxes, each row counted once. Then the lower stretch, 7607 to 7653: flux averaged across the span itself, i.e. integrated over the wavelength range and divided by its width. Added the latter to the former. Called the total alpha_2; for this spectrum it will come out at 3.81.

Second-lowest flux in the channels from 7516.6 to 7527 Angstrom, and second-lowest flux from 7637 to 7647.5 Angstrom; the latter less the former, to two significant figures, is 0.023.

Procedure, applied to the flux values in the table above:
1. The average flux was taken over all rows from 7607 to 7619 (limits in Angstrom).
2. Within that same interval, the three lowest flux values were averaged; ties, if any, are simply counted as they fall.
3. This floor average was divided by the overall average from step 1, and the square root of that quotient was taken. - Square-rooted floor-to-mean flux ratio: 0.961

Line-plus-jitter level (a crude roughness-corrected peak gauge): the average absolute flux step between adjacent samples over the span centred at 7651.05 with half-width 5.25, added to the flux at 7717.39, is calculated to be 2.0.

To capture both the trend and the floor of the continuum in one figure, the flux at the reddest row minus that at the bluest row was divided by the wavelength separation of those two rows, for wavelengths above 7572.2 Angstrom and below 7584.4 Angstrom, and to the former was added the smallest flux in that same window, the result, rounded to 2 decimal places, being 1.82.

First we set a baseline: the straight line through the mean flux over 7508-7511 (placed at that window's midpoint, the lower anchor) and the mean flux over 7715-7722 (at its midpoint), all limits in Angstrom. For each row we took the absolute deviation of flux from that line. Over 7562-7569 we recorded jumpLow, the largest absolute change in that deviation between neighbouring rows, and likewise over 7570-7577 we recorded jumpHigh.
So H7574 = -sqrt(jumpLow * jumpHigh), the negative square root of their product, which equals -0.30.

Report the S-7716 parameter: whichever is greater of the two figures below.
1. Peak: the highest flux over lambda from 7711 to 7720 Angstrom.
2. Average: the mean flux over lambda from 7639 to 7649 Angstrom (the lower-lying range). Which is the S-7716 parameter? 2.0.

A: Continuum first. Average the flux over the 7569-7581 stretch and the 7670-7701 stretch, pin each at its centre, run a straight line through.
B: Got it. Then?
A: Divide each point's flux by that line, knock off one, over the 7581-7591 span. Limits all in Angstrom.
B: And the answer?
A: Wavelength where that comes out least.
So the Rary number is 7585.26 Angstrom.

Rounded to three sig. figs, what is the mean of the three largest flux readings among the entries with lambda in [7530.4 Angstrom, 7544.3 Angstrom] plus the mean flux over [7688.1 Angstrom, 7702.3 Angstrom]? 4.03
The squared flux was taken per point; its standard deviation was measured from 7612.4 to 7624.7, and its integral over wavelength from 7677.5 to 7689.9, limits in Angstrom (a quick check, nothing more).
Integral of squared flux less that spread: 42.6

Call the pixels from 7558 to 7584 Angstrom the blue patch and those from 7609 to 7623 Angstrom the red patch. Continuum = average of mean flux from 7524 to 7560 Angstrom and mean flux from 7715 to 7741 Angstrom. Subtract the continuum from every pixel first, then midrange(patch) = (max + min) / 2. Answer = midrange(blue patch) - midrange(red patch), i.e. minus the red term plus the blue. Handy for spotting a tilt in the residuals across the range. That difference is -0.3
